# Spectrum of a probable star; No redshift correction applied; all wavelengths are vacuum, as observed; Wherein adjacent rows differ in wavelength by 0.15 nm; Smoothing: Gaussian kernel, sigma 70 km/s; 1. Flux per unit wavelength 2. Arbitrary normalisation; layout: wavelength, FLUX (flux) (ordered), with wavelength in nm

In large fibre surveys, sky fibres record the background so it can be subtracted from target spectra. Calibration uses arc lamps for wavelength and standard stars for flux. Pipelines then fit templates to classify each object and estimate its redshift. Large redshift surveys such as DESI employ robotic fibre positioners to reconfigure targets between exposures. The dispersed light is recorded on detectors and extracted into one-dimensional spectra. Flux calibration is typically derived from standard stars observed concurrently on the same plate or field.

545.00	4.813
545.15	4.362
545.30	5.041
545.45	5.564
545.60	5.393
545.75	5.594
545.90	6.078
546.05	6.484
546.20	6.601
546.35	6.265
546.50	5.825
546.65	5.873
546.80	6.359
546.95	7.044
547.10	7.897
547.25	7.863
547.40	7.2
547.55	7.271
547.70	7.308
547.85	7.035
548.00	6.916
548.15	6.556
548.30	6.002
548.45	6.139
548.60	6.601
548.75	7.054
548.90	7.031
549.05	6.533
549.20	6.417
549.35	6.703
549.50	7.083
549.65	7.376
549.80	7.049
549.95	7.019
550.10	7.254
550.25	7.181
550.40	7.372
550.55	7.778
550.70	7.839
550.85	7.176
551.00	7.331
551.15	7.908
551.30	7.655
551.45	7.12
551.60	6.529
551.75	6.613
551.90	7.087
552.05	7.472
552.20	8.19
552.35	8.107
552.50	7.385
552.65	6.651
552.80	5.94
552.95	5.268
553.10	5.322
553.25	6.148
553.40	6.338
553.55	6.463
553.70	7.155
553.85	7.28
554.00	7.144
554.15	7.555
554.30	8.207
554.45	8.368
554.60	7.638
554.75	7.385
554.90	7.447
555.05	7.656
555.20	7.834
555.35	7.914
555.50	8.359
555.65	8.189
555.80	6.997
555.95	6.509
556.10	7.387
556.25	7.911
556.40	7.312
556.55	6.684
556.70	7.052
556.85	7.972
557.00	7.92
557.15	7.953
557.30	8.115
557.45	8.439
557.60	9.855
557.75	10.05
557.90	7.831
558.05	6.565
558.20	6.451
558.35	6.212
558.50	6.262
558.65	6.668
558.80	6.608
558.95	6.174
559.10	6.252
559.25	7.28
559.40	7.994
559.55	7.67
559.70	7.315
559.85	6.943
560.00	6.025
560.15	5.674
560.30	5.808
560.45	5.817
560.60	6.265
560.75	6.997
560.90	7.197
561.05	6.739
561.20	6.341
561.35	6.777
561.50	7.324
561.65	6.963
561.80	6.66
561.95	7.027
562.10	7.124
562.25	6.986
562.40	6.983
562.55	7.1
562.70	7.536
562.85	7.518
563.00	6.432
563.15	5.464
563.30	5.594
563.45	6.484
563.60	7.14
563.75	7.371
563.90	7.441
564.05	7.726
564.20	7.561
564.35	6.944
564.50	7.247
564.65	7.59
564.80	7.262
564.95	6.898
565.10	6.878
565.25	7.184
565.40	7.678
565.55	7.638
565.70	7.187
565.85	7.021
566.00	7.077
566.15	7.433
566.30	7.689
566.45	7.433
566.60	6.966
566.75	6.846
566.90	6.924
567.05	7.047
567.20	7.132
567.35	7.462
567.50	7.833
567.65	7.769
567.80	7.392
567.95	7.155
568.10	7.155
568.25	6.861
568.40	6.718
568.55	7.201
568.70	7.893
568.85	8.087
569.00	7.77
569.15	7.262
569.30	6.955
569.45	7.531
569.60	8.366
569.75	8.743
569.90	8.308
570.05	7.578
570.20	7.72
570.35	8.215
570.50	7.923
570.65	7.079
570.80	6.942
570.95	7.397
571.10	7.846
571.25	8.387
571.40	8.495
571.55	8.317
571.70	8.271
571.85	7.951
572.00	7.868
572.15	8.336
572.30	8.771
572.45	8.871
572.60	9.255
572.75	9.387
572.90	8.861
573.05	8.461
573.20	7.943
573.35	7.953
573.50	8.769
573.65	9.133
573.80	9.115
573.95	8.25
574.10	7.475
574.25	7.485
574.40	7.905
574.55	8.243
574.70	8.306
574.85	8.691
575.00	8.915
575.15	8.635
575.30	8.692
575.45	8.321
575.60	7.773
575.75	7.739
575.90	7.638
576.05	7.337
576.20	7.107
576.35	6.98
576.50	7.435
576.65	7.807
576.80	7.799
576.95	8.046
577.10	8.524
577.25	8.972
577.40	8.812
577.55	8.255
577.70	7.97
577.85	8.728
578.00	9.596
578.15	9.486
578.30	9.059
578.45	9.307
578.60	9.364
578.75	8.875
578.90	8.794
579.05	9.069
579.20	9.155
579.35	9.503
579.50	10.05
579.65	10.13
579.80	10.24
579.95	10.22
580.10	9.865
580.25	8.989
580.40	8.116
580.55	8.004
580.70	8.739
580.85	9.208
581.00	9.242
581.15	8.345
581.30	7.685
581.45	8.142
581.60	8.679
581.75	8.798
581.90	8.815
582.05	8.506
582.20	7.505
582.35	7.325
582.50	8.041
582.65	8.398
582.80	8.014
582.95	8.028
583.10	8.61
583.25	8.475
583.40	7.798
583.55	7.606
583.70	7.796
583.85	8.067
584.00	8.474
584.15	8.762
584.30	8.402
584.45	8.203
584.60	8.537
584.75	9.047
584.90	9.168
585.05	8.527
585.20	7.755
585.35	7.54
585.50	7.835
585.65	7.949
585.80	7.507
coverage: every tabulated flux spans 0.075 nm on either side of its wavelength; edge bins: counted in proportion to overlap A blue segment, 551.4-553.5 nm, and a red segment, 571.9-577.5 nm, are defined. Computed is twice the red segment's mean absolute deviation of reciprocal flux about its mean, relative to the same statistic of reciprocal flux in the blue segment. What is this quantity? 1.0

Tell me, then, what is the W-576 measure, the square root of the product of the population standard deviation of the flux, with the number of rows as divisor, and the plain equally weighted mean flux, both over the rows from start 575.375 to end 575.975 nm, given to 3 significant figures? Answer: 1.45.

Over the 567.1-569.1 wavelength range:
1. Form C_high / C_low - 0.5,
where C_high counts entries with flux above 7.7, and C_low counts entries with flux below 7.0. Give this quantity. 2.0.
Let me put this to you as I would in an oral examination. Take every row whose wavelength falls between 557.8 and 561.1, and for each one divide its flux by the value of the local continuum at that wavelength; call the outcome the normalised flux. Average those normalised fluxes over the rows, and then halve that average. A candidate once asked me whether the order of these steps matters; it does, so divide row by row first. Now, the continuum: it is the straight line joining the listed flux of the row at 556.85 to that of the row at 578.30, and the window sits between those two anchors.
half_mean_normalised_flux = 0.41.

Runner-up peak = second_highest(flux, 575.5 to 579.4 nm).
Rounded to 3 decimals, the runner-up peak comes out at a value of 9.503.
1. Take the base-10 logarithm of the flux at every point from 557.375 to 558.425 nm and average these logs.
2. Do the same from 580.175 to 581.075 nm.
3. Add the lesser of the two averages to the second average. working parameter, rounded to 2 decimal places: 1.83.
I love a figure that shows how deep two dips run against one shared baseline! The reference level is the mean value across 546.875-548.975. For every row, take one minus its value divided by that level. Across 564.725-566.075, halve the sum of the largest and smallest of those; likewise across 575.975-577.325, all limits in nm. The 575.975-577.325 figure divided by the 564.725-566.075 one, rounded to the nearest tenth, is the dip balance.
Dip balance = 3.5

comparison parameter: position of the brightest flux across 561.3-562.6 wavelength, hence 561.50 nm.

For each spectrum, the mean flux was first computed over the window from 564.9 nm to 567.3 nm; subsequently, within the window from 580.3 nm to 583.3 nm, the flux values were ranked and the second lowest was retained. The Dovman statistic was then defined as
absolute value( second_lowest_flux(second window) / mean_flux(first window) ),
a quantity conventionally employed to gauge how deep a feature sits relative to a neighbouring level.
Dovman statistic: 1.04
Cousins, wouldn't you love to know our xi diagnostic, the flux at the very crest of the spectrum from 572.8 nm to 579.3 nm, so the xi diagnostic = 9.596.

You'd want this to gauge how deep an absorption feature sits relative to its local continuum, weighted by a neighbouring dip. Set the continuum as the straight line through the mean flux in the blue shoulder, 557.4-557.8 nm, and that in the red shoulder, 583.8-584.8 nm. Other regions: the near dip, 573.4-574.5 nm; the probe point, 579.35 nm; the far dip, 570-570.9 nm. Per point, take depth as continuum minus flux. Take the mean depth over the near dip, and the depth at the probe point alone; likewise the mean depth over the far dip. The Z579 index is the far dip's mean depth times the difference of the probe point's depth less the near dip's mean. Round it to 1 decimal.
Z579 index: -2.0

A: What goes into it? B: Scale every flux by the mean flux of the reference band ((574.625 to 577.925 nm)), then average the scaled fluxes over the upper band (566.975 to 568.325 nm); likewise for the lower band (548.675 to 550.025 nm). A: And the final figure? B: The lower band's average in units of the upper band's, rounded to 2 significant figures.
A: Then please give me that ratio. 0.95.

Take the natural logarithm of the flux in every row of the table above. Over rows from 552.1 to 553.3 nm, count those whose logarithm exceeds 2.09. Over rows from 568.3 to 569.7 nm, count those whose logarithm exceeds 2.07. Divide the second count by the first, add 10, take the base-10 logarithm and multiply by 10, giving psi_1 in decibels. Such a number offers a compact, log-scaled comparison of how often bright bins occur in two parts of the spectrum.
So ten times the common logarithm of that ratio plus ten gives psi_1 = 10.4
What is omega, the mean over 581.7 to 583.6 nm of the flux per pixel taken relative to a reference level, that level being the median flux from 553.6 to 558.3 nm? 1.06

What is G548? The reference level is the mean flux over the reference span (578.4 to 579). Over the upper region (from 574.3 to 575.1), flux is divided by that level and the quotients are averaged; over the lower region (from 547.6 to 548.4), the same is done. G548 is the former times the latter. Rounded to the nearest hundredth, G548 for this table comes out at 0.69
